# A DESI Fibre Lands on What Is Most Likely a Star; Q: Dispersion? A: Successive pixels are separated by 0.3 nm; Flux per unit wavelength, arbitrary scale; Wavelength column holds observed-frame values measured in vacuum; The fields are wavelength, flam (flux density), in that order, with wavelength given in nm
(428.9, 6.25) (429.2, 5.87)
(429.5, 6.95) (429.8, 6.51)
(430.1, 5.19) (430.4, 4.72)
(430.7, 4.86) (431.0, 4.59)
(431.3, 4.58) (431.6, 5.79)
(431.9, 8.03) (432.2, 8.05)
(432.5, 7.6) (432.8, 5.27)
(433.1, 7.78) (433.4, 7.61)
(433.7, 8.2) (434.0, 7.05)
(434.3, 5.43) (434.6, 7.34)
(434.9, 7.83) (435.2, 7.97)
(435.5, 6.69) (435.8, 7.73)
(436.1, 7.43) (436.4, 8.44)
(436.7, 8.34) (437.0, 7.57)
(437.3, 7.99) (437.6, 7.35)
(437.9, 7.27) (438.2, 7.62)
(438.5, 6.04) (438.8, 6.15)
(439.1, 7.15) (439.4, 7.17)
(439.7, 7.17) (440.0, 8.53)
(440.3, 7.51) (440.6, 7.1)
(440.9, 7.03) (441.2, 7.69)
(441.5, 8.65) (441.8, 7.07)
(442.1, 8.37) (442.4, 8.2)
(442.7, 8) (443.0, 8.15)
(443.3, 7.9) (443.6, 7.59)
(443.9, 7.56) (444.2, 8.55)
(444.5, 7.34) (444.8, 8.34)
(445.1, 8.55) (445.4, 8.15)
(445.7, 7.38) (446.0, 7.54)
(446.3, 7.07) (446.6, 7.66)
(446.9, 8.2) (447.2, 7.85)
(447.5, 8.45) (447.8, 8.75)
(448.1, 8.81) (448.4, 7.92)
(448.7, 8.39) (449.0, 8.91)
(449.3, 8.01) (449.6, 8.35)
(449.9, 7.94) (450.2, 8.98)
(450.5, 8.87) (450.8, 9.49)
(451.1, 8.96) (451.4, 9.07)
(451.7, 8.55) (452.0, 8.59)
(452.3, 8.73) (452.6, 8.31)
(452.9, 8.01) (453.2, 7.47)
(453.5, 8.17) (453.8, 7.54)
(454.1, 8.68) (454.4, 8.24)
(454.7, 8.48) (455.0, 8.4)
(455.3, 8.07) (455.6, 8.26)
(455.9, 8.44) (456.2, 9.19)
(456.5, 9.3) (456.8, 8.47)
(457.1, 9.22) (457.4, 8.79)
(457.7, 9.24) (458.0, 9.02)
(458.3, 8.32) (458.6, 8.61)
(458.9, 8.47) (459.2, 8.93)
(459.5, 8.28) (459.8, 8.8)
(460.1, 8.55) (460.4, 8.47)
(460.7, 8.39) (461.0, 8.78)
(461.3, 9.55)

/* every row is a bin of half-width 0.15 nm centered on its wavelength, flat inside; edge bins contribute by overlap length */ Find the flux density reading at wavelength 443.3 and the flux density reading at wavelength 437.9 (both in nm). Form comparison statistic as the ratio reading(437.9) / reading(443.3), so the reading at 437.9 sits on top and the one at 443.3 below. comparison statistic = 0.92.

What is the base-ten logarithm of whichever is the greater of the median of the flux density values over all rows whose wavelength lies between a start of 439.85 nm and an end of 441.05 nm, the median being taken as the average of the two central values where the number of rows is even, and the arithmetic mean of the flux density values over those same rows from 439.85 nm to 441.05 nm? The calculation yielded 0.878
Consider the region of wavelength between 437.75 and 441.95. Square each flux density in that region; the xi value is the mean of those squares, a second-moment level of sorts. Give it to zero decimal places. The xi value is 54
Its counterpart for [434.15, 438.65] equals 55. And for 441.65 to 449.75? 65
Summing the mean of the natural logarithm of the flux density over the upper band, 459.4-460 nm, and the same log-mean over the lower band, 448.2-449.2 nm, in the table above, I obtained 4.27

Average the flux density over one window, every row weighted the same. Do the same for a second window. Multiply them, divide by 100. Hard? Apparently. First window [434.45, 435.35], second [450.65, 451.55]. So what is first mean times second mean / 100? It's 0.71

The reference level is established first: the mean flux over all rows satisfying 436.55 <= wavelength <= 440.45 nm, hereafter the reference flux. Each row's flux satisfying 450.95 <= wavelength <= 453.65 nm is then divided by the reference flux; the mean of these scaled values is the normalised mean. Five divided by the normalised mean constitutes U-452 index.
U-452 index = 4.4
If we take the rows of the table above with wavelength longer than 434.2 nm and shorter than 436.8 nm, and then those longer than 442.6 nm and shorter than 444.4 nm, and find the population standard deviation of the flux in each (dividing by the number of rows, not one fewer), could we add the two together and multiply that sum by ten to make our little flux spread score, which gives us 12.2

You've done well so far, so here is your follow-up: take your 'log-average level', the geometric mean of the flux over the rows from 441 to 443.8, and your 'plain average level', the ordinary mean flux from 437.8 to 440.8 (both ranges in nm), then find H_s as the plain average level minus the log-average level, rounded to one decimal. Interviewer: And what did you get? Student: -0.8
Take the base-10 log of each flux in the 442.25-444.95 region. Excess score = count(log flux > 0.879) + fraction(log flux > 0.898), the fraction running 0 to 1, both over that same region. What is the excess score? 7.6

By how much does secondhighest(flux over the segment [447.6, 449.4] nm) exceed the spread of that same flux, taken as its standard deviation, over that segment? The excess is 8.4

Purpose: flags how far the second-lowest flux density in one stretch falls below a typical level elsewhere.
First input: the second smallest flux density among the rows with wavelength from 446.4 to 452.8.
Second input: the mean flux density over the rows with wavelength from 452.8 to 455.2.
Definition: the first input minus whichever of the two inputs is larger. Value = -0.3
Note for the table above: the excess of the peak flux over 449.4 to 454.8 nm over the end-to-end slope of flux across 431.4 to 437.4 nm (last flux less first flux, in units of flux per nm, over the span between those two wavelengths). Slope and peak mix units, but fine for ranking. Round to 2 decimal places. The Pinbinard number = 9.10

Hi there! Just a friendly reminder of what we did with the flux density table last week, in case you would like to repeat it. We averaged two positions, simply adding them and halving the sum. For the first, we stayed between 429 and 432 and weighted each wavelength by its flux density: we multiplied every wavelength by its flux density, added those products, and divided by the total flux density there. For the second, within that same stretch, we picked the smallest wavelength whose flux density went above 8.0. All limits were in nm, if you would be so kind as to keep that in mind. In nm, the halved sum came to 431.23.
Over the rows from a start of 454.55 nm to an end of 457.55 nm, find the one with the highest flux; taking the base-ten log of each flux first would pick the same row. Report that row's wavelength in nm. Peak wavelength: 456.5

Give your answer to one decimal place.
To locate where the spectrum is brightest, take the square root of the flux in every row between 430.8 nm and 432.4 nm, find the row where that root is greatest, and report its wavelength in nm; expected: 432.2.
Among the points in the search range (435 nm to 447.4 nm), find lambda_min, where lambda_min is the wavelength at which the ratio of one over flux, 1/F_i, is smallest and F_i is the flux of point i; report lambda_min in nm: 441.5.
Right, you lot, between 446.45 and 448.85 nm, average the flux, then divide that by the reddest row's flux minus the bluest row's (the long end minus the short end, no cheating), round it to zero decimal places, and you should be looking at 11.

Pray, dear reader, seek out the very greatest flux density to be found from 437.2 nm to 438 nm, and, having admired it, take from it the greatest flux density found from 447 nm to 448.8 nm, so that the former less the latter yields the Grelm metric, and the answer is -0.82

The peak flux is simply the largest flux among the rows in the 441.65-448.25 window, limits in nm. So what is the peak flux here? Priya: 8.81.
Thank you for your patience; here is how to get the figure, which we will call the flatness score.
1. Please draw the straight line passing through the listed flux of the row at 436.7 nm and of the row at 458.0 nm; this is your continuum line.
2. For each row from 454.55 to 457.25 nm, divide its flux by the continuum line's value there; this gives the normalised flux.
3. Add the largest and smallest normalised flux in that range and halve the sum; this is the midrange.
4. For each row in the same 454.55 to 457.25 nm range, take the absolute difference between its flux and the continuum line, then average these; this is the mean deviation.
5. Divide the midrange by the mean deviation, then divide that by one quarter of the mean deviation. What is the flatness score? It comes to 16.9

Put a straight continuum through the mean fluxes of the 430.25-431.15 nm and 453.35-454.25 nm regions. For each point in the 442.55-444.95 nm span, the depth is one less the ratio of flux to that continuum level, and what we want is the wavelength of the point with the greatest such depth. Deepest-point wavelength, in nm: 444.5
